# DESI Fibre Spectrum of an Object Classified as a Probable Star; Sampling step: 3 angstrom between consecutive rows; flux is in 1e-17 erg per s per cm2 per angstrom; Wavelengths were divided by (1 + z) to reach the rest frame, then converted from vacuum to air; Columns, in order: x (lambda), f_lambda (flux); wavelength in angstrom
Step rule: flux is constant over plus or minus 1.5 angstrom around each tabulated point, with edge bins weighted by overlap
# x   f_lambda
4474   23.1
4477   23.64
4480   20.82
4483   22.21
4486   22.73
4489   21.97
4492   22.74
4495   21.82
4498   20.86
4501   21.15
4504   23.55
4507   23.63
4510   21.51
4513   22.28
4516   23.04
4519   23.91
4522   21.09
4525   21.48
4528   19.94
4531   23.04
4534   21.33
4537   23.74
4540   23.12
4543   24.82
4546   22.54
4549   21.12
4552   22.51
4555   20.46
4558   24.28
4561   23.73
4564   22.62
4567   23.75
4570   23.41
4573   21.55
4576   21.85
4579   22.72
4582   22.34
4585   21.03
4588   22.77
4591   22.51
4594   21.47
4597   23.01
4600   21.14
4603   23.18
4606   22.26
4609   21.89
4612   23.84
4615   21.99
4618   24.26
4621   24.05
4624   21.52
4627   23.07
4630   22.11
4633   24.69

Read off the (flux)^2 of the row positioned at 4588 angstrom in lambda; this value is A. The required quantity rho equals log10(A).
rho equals 2.71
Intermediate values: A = 518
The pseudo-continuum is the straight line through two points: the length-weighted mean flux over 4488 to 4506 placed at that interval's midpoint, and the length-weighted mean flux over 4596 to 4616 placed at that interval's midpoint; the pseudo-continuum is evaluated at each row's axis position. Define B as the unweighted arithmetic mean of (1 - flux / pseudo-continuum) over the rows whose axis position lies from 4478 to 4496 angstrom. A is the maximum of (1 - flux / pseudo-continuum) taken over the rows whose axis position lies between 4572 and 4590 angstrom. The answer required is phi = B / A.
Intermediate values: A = 0.061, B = -0.001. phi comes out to 0.0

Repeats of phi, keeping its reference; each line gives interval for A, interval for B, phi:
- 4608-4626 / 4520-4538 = 0.4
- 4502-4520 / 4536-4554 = -1.2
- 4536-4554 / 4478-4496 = 0.0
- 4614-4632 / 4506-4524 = -0.4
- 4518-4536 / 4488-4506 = 0.0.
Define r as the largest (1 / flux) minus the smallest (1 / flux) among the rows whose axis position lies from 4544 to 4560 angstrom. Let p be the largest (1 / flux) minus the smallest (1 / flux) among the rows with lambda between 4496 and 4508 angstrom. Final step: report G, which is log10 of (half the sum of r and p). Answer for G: -2.18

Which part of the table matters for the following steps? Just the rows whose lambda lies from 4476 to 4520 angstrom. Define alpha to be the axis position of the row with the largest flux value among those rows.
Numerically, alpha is 4519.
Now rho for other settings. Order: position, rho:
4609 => 2.68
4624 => 2.67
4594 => 2.66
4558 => 2.77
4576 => 2.68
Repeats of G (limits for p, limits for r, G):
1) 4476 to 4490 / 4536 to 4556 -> -2.15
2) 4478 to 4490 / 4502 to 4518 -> -2.39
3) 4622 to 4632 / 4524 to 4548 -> -2.19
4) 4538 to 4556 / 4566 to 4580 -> -2.19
